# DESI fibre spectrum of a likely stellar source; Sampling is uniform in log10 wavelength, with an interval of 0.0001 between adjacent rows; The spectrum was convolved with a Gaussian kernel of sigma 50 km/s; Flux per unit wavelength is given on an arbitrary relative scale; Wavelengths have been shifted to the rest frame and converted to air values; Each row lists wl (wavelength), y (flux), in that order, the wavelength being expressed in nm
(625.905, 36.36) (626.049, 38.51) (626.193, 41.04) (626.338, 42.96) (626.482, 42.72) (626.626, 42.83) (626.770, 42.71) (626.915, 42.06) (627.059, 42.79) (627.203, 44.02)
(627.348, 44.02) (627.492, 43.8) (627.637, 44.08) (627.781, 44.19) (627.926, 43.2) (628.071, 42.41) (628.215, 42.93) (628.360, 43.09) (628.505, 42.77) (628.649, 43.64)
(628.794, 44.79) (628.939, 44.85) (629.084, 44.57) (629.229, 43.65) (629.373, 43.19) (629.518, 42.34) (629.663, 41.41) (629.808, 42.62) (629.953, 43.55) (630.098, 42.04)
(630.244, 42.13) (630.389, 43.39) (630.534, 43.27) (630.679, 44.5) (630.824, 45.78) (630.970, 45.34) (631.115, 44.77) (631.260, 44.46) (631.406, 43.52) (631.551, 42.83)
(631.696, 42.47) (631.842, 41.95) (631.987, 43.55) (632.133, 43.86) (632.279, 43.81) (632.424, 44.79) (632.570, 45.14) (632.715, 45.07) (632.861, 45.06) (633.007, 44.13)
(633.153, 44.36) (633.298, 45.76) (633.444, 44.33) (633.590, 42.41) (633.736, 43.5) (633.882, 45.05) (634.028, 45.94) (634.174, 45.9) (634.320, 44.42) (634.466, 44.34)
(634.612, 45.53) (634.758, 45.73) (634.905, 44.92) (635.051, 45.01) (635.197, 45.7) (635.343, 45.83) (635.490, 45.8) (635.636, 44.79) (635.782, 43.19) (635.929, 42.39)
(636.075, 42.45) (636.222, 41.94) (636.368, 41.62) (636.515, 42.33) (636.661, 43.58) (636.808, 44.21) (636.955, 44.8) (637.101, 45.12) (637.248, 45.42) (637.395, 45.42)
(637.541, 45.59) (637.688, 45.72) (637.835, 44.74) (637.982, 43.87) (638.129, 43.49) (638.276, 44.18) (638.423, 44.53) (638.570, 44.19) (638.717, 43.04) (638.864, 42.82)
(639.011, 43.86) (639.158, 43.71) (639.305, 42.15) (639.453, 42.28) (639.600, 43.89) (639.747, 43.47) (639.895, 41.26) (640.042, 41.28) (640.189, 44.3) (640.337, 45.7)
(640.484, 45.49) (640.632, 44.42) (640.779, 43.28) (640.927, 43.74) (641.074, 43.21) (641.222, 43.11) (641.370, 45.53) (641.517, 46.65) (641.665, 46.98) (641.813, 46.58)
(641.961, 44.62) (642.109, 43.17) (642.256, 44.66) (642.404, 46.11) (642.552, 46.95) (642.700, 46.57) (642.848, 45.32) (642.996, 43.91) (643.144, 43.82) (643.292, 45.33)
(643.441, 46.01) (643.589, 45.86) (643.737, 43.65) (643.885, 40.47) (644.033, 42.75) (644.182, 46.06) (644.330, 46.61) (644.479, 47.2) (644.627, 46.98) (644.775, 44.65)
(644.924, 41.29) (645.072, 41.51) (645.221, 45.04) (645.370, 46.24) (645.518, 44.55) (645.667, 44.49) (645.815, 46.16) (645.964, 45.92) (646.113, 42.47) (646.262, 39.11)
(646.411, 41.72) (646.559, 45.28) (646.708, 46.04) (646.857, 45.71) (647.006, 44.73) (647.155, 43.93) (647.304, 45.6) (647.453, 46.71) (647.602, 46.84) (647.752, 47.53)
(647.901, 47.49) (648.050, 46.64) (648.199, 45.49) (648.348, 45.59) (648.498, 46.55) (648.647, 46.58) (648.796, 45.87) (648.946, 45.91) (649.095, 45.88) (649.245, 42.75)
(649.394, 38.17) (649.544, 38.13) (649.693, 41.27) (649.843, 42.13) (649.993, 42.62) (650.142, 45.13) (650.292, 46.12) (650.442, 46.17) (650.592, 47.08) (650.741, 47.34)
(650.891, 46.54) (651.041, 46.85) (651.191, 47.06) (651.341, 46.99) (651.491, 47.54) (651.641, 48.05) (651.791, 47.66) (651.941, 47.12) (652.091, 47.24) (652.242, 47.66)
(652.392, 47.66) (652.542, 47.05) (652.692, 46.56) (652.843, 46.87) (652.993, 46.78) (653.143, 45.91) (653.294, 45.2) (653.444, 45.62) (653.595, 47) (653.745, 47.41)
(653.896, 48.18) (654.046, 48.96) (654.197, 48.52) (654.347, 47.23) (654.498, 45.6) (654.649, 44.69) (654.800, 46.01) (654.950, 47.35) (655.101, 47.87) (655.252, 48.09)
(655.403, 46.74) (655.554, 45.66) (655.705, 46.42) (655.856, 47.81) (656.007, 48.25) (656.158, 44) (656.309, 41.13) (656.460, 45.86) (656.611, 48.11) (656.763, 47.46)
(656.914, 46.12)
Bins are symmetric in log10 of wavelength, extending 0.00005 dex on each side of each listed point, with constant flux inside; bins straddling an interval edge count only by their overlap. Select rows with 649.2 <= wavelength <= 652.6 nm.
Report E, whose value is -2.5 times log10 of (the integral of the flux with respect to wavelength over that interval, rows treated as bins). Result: -5.47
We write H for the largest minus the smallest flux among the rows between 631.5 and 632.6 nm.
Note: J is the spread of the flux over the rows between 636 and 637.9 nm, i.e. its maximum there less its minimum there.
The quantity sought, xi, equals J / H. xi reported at 1.29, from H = 3.2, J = 4.1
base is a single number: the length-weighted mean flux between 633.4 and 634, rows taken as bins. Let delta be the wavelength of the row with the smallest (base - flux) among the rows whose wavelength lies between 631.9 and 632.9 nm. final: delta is 632.570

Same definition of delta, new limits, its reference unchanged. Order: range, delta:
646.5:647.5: 647.453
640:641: 640.337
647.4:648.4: 647.752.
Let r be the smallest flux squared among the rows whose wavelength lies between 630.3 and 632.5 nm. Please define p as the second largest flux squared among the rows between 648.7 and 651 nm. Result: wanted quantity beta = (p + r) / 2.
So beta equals 1988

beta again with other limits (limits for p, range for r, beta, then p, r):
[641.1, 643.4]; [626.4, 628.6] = 1987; 2204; 1769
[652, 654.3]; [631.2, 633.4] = 2057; 2354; 1760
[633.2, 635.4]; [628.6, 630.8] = 1911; 2107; 1715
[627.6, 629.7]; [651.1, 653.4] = 2025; 2006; 2043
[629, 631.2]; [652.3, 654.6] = 2049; 2056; 2043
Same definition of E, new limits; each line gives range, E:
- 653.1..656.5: -5.50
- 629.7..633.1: -5.43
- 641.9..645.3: -5.45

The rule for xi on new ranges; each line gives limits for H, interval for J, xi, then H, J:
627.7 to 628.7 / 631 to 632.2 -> 1.58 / 1.8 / 2.8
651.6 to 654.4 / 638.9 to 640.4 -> 1.18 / 3.8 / 4.4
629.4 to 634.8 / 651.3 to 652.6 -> 0.23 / 4.5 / 1.1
